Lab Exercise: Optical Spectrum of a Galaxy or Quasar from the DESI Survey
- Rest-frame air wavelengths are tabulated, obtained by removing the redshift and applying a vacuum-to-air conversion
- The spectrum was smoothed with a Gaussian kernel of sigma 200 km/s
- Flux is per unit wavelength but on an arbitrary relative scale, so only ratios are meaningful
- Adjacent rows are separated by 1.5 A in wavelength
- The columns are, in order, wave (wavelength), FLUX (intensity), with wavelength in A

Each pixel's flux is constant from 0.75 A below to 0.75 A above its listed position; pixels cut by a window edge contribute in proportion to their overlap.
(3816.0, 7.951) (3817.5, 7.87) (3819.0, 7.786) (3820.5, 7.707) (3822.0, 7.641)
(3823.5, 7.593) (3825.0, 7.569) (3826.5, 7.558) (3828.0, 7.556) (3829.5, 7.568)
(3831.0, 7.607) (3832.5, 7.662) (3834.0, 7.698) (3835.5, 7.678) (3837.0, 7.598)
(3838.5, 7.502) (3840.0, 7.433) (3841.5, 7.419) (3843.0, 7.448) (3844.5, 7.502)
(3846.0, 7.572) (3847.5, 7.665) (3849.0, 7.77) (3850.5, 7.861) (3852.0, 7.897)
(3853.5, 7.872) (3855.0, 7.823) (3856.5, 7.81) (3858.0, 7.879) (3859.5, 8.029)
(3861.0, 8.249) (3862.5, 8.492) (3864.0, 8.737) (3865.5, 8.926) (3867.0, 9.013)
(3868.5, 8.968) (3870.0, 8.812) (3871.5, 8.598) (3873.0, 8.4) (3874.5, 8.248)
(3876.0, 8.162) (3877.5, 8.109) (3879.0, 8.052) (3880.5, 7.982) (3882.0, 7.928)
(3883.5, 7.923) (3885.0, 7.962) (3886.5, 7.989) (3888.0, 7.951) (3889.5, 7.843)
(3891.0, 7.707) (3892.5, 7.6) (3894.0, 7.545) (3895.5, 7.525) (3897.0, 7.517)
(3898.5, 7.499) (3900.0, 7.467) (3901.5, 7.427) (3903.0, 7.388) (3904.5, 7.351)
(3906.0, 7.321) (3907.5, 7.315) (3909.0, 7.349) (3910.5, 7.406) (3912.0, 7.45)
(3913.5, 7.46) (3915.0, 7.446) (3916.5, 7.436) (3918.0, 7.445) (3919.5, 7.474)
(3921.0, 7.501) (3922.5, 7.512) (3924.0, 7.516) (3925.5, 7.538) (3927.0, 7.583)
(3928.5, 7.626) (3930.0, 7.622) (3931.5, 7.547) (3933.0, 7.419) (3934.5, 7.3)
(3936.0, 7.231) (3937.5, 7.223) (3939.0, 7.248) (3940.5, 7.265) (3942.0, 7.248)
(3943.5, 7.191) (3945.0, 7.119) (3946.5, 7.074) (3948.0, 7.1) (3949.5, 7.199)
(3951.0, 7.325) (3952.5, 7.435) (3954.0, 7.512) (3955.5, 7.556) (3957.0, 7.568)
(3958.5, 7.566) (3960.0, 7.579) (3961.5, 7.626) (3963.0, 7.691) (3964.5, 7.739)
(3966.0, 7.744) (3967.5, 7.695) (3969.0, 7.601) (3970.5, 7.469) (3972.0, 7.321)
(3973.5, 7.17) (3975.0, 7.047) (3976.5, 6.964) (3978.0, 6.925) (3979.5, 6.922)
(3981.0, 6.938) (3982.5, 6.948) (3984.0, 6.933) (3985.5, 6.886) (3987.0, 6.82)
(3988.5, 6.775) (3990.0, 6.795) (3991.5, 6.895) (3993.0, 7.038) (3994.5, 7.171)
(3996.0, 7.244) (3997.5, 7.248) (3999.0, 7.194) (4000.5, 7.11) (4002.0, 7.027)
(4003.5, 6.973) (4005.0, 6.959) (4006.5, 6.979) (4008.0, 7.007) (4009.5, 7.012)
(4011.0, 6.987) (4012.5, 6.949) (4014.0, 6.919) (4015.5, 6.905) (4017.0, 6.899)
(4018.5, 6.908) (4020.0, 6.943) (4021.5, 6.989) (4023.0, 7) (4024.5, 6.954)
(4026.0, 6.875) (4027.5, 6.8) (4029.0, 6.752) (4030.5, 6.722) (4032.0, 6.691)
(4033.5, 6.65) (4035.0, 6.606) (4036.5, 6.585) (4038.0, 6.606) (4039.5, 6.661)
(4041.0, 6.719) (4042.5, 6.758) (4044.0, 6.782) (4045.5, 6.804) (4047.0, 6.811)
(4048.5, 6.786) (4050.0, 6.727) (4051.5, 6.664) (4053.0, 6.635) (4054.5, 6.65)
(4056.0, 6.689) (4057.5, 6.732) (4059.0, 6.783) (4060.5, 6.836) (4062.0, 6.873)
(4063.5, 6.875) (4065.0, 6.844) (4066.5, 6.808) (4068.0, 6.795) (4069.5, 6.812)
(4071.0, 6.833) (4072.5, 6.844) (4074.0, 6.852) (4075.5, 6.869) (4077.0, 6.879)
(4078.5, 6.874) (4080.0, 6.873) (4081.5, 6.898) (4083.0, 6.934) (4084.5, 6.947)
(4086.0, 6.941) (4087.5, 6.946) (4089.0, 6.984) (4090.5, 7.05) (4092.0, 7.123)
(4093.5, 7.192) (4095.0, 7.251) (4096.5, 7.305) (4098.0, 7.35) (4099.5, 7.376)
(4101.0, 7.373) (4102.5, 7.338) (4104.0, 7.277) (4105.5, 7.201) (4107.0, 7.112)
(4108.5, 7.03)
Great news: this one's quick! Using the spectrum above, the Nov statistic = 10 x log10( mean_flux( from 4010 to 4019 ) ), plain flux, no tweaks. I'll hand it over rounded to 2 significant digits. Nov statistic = 8.4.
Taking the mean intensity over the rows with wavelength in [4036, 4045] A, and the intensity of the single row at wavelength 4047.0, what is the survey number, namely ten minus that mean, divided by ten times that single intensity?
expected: 0.049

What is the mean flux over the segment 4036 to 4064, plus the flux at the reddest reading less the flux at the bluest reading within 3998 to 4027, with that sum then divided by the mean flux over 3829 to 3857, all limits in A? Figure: 0.84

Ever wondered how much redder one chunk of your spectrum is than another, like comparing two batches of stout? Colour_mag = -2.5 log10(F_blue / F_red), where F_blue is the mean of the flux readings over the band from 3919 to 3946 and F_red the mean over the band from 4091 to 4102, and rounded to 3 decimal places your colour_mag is -0.017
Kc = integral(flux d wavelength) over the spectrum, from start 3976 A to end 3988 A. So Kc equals 83.0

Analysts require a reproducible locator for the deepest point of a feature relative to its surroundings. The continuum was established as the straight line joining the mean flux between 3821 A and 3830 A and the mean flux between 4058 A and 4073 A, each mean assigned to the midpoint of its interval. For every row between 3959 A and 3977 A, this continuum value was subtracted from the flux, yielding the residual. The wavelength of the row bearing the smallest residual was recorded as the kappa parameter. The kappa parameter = 3976.5 A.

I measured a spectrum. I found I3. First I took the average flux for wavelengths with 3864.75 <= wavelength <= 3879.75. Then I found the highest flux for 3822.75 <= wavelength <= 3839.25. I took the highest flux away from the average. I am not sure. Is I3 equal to 0.83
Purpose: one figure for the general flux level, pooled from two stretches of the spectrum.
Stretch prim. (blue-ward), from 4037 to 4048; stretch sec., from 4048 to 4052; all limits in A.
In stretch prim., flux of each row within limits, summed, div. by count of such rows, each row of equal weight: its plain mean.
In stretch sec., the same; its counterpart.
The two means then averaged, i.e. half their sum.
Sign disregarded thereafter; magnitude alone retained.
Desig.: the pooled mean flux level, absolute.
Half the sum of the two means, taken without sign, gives 6.7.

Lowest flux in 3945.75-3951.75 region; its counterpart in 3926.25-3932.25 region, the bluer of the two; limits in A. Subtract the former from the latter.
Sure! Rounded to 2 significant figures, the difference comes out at 0.47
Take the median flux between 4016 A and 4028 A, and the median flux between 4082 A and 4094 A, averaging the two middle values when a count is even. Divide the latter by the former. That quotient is 1.006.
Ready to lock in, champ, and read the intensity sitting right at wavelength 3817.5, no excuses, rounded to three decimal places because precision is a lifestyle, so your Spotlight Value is 7.870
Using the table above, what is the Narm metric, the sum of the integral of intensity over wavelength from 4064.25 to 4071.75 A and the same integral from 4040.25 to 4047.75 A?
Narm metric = 101.9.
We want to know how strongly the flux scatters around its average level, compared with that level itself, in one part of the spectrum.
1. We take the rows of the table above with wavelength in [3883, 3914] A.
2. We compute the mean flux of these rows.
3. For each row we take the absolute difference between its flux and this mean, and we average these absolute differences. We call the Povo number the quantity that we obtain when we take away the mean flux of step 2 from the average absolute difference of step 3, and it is -7.38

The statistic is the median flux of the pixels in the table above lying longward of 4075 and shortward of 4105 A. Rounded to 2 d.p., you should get 7.02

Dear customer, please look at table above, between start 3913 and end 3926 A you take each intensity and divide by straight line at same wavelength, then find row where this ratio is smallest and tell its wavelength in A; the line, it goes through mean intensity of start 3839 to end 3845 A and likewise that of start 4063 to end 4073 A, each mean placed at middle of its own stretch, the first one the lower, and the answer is 3916.5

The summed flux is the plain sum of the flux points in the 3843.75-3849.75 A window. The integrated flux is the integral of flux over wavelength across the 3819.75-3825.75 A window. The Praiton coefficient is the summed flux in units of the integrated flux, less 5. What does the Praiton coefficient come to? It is -4.33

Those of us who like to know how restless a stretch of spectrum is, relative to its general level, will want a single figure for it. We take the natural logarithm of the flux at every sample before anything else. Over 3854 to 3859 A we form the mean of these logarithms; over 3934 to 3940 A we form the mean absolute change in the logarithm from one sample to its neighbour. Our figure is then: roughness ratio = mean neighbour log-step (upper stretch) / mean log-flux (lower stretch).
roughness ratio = 0.0023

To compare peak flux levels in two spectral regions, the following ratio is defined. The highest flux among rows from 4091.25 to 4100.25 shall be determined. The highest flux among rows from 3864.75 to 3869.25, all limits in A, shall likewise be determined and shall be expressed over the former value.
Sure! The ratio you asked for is 1.22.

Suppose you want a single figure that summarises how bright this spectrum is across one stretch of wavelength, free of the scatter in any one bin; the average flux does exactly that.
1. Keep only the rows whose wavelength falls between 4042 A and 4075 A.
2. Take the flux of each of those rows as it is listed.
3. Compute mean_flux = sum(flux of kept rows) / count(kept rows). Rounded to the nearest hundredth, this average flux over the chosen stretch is 6.78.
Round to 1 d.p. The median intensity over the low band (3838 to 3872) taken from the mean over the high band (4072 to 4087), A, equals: -1.0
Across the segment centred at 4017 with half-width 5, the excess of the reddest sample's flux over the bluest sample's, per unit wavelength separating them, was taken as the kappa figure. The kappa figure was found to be 0.004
